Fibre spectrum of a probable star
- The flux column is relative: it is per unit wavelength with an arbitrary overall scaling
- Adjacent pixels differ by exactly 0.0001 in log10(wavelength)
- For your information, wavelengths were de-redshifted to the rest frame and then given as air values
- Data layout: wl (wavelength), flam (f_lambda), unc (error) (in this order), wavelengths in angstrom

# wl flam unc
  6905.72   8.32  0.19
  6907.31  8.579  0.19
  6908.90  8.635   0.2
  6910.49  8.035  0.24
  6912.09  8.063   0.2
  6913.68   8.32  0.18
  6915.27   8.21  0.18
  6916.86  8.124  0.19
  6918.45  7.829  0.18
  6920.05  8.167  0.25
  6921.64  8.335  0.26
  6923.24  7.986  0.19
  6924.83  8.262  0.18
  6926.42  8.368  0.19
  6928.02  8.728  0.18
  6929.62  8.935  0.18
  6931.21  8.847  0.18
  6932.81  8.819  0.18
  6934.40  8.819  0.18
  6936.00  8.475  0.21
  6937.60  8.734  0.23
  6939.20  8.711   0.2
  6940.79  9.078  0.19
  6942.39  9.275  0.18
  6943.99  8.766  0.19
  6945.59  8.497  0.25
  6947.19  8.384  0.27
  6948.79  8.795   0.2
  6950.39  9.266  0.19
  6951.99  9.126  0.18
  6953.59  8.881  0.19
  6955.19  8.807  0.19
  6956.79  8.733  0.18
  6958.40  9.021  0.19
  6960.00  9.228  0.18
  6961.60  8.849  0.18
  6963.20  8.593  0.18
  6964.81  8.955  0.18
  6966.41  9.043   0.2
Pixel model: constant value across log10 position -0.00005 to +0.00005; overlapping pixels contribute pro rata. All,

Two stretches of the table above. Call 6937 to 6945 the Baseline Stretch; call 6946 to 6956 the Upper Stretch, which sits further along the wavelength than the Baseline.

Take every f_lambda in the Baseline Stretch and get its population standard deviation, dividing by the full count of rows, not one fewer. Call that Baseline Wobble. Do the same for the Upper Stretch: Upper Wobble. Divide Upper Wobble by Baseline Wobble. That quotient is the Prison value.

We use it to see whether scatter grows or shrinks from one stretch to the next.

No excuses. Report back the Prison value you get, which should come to 1.24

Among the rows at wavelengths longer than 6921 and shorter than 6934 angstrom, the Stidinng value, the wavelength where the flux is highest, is 6929.62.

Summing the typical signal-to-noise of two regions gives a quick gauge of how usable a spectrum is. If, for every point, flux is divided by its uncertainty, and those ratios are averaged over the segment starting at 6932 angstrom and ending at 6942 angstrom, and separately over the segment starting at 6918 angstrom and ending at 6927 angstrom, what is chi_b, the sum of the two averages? 85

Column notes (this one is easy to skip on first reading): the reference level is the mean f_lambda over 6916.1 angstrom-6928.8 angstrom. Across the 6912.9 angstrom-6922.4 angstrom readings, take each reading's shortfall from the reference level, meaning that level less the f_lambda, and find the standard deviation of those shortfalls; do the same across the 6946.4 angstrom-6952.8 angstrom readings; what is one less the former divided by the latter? 0.5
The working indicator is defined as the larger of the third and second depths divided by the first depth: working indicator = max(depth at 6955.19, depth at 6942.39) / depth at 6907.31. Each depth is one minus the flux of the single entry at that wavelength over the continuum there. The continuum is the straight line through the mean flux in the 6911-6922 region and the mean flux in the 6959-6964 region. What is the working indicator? 0.0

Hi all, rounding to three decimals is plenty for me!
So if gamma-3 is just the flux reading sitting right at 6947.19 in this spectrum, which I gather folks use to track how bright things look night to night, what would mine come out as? 8.384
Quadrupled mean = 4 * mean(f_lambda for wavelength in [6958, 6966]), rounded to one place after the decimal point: 35.7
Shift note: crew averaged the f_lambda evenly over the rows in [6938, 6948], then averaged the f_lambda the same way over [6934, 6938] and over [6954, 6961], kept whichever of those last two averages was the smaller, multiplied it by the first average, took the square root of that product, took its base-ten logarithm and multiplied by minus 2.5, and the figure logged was -2.35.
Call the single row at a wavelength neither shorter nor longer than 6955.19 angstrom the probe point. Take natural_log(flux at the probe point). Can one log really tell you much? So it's 2.18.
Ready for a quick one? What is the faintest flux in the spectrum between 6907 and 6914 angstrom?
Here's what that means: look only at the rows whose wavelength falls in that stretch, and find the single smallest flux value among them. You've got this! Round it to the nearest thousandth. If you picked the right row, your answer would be 8.035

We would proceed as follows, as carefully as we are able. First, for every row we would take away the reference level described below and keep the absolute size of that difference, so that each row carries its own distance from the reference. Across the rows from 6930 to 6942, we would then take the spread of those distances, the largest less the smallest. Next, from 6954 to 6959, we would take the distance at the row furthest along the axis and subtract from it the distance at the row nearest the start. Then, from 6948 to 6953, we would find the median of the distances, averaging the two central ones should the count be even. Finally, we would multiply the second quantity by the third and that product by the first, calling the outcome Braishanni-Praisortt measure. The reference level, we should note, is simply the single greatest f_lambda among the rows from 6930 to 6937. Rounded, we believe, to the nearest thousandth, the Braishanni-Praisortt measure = 0.014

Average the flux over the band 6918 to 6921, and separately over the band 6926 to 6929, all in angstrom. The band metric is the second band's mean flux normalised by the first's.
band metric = 1.07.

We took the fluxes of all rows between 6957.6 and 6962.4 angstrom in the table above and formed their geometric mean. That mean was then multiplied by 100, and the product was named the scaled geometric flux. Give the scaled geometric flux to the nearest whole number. 903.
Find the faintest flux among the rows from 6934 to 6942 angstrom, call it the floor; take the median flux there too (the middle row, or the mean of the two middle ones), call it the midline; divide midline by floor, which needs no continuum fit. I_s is 1.031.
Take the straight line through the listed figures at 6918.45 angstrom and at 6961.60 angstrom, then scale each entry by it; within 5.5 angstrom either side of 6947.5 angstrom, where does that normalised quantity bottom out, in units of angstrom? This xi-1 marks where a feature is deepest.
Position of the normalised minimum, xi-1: 6947.19 angstrom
